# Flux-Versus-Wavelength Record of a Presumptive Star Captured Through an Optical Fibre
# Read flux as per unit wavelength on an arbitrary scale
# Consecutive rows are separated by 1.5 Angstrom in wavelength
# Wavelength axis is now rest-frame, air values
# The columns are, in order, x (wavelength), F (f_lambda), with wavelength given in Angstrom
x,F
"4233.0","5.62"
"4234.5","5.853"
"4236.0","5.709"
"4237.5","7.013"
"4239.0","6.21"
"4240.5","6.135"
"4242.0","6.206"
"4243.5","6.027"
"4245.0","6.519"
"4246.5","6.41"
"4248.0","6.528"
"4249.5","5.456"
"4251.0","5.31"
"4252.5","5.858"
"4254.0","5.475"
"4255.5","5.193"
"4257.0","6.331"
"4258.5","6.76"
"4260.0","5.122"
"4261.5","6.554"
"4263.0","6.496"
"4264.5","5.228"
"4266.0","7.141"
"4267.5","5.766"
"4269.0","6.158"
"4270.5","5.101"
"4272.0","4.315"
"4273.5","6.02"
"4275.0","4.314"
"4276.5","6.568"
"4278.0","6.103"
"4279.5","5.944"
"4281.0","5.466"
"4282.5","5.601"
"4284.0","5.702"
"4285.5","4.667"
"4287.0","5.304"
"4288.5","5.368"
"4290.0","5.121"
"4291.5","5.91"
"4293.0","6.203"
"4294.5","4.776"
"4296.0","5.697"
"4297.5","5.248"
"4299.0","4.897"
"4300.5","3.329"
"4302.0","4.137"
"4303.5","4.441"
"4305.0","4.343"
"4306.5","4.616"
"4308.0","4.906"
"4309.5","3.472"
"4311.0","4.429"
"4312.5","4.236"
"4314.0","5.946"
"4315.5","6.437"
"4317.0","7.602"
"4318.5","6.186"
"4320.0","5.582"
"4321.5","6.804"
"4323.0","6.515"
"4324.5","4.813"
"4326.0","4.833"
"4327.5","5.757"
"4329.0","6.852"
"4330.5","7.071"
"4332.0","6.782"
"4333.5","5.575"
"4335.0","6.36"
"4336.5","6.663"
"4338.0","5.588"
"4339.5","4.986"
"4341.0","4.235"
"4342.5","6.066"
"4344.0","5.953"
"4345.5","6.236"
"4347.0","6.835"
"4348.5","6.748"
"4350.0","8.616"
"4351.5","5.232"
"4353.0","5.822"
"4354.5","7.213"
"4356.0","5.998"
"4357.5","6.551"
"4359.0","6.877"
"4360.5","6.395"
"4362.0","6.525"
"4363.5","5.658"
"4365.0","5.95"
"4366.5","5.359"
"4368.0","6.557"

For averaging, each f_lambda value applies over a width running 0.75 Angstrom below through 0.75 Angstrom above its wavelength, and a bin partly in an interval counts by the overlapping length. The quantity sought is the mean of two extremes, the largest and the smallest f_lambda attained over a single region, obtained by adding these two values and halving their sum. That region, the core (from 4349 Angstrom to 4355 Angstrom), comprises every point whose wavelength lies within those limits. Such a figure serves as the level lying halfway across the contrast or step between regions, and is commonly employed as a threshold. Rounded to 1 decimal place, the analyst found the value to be 6.9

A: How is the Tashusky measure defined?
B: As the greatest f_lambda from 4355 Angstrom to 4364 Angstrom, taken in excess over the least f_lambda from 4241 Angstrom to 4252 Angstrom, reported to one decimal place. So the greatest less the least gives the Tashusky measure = 1.6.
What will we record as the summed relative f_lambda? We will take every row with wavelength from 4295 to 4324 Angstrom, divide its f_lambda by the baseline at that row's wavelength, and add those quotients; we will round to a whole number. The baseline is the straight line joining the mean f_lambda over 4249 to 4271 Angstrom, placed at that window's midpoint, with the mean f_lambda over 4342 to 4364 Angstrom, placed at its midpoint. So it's 16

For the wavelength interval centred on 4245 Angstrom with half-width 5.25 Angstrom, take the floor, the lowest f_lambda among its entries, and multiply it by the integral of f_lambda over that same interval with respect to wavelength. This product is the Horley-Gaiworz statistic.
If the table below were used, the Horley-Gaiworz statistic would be 354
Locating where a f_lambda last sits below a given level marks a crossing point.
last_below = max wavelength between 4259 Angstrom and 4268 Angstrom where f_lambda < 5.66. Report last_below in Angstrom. 4264.5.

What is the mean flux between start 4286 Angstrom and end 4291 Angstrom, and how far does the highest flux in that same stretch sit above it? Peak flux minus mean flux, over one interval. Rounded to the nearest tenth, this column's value 0.1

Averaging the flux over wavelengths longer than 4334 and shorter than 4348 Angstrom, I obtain 5.9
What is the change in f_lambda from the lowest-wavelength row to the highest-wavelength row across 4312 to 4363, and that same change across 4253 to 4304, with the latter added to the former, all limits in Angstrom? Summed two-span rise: 1.3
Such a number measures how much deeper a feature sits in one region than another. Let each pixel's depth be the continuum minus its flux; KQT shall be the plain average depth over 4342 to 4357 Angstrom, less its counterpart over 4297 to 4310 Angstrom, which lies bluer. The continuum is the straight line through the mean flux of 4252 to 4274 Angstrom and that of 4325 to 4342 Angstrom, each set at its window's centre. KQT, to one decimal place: -2.1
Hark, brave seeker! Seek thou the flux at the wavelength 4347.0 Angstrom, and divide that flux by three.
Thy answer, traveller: 2.28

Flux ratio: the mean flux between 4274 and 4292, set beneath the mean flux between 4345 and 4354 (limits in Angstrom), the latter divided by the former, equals 1.20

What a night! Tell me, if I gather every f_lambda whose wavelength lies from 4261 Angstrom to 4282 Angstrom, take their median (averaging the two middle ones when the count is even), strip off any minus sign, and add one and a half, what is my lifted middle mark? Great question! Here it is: 7.5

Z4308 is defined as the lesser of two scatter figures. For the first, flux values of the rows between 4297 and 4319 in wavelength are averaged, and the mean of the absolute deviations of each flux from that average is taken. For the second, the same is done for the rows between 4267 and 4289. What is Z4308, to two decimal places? 0.52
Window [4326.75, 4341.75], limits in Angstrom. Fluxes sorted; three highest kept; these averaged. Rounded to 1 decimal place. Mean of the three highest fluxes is 6.9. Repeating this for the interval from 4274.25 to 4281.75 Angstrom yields 6.2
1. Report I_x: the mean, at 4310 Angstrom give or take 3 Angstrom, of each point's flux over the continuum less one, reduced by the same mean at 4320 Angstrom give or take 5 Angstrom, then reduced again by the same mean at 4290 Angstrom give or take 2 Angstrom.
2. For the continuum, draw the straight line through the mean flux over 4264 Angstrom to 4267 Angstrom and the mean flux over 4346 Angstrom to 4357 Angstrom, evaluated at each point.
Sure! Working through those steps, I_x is -0.17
